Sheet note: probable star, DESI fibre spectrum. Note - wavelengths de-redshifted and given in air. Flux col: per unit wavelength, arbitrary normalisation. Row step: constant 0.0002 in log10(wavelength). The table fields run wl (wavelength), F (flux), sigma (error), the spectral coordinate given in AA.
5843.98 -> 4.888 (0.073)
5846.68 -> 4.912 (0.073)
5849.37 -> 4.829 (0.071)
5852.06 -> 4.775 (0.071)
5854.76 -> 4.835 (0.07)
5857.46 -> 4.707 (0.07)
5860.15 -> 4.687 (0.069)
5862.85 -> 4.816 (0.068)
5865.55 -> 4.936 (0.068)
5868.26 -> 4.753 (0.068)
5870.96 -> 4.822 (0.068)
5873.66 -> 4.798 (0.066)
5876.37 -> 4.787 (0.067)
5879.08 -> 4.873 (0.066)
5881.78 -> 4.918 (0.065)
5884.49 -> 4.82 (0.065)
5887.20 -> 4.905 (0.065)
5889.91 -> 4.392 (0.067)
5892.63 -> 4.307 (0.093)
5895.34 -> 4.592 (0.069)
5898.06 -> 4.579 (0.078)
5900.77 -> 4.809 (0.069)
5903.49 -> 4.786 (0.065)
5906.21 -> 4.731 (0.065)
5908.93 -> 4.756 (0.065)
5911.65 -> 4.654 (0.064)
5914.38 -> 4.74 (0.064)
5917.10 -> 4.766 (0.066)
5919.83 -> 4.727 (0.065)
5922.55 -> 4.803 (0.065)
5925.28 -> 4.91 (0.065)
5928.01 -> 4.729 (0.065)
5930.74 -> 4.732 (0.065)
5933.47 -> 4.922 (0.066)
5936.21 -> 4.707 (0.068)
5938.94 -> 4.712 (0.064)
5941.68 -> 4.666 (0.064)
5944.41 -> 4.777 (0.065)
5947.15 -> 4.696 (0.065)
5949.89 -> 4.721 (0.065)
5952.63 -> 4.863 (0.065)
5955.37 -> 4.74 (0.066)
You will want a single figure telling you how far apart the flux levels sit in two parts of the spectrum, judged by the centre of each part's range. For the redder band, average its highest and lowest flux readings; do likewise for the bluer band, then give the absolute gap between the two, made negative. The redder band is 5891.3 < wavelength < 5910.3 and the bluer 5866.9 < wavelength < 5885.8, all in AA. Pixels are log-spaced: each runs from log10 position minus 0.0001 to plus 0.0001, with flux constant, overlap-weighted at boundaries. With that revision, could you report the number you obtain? -0.28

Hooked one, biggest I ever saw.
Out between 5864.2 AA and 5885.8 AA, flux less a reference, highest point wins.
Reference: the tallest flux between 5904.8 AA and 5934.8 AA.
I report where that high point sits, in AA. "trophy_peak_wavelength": 5865.55 AA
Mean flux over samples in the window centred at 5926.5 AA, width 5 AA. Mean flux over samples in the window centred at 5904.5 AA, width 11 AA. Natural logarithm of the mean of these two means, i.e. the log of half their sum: 1.57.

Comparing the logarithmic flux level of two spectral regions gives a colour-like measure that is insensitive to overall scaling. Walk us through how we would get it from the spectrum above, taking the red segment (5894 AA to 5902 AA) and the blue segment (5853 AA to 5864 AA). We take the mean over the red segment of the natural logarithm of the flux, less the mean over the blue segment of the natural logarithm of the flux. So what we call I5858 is -0.022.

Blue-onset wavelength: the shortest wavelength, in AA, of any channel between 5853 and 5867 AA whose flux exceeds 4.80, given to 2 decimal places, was 5854.76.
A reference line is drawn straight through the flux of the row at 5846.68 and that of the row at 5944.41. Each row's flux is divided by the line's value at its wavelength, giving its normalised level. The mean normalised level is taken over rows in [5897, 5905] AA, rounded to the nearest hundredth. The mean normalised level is 0.98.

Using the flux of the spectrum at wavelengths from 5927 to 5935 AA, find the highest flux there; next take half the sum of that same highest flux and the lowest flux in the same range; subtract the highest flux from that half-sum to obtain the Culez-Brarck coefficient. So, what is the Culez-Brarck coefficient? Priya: -0.10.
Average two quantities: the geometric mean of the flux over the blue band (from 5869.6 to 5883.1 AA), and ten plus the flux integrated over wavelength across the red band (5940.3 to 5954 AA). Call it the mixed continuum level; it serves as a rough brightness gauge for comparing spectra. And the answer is 39.9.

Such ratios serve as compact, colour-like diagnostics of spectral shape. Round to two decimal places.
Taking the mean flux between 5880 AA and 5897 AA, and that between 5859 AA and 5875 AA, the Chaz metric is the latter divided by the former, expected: 1.03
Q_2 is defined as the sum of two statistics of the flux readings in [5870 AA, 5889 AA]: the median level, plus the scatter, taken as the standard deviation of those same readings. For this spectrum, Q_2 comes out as 4.87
